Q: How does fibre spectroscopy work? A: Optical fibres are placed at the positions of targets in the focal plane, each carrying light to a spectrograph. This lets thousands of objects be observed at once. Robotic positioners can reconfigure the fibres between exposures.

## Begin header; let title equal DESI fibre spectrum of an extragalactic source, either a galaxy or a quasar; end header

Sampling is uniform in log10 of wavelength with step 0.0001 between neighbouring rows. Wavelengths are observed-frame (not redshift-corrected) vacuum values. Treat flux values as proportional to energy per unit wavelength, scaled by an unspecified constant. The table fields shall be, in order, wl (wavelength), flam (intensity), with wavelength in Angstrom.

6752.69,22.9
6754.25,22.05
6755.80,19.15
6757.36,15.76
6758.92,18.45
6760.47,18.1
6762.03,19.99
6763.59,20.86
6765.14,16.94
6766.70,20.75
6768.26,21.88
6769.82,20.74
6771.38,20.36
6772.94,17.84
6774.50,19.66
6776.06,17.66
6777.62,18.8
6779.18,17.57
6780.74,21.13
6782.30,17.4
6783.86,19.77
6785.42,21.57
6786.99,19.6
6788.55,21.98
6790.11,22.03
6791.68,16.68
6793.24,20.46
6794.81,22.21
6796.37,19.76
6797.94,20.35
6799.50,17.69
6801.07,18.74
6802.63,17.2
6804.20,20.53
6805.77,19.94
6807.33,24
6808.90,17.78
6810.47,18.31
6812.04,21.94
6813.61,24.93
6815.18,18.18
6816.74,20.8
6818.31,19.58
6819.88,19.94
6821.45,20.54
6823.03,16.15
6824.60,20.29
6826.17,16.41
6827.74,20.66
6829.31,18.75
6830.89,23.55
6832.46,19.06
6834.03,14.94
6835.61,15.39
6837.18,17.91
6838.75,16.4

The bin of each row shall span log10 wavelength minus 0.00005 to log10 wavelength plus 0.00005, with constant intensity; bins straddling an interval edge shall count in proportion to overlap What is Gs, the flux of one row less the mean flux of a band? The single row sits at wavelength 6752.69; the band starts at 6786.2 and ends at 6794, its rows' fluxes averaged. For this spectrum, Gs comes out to 2.8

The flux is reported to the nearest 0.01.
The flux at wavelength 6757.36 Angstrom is 15.76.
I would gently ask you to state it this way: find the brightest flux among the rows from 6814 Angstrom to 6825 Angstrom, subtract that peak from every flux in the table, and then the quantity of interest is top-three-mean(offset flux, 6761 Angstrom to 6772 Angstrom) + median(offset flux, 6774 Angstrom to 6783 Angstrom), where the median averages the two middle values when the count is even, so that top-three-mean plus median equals -2.2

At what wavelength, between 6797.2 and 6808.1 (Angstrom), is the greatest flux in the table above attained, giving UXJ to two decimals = 6807.33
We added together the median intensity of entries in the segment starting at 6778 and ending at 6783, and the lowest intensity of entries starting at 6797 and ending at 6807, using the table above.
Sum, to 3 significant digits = 34.8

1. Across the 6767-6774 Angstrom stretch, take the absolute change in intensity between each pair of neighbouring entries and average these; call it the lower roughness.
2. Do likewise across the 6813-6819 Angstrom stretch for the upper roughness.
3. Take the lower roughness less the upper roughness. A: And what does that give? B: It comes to -2.2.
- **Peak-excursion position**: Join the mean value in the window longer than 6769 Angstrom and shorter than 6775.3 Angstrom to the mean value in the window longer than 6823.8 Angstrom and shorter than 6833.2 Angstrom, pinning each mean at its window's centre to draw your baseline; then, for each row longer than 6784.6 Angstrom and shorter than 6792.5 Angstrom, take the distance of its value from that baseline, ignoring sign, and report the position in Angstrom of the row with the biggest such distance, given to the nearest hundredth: 6791.68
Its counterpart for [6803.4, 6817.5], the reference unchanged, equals 6813.61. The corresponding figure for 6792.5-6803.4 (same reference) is 6802.63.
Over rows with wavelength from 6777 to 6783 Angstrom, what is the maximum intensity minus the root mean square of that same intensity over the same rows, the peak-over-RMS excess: 2.3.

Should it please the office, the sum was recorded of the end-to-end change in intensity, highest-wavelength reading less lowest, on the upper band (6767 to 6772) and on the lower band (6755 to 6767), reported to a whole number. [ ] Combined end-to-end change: 0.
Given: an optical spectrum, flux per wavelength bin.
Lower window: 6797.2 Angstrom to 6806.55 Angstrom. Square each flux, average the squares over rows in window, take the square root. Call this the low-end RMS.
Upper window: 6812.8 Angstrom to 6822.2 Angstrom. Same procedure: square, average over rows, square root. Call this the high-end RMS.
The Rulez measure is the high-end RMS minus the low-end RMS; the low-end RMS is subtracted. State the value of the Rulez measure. 1.6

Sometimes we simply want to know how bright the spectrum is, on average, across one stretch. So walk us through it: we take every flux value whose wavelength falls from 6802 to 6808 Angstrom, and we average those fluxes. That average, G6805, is 20.4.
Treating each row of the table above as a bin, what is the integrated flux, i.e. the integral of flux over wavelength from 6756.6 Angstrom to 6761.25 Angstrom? 81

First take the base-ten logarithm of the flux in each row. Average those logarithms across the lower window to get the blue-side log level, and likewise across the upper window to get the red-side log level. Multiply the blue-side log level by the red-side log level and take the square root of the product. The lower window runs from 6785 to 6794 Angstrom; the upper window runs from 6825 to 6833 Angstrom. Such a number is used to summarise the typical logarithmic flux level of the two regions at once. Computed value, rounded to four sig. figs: 1.299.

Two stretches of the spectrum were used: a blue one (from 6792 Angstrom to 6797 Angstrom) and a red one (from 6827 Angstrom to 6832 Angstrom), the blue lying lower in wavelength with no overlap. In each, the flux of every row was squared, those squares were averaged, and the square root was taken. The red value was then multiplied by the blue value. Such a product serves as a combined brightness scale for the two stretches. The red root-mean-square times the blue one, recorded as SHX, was 439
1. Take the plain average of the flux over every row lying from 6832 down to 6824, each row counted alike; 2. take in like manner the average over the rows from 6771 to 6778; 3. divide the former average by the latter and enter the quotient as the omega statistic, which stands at 1.06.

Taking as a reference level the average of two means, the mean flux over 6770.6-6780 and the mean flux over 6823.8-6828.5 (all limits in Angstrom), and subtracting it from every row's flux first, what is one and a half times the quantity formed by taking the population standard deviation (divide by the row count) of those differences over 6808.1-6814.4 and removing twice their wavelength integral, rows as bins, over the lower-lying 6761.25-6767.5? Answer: -10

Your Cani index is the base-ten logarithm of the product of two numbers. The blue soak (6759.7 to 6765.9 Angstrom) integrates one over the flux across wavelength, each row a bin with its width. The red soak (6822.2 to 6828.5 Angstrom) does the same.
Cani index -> -0.94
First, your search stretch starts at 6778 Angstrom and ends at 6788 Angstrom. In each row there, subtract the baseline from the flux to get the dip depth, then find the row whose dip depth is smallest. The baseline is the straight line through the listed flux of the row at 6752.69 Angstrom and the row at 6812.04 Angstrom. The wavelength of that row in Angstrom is 6782.30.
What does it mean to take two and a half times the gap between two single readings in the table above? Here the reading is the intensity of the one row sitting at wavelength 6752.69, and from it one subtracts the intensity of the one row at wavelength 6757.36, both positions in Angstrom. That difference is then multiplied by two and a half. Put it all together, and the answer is 18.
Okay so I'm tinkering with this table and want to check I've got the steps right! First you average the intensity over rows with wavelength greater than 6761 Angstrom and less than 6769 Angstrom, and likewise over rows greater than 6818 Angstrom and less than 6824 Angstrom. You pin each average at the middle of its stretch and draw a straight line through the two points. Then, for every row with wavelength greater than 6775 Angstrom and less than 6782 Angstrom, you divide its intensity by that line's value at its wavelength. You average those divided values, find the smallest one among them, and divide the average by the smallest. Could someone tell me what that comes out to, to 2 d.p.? 1.07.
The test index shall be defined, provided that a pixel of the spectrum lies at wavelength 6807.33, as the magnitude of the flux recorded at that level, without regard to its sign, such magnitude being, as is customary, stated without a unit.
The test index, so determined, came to 24.0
